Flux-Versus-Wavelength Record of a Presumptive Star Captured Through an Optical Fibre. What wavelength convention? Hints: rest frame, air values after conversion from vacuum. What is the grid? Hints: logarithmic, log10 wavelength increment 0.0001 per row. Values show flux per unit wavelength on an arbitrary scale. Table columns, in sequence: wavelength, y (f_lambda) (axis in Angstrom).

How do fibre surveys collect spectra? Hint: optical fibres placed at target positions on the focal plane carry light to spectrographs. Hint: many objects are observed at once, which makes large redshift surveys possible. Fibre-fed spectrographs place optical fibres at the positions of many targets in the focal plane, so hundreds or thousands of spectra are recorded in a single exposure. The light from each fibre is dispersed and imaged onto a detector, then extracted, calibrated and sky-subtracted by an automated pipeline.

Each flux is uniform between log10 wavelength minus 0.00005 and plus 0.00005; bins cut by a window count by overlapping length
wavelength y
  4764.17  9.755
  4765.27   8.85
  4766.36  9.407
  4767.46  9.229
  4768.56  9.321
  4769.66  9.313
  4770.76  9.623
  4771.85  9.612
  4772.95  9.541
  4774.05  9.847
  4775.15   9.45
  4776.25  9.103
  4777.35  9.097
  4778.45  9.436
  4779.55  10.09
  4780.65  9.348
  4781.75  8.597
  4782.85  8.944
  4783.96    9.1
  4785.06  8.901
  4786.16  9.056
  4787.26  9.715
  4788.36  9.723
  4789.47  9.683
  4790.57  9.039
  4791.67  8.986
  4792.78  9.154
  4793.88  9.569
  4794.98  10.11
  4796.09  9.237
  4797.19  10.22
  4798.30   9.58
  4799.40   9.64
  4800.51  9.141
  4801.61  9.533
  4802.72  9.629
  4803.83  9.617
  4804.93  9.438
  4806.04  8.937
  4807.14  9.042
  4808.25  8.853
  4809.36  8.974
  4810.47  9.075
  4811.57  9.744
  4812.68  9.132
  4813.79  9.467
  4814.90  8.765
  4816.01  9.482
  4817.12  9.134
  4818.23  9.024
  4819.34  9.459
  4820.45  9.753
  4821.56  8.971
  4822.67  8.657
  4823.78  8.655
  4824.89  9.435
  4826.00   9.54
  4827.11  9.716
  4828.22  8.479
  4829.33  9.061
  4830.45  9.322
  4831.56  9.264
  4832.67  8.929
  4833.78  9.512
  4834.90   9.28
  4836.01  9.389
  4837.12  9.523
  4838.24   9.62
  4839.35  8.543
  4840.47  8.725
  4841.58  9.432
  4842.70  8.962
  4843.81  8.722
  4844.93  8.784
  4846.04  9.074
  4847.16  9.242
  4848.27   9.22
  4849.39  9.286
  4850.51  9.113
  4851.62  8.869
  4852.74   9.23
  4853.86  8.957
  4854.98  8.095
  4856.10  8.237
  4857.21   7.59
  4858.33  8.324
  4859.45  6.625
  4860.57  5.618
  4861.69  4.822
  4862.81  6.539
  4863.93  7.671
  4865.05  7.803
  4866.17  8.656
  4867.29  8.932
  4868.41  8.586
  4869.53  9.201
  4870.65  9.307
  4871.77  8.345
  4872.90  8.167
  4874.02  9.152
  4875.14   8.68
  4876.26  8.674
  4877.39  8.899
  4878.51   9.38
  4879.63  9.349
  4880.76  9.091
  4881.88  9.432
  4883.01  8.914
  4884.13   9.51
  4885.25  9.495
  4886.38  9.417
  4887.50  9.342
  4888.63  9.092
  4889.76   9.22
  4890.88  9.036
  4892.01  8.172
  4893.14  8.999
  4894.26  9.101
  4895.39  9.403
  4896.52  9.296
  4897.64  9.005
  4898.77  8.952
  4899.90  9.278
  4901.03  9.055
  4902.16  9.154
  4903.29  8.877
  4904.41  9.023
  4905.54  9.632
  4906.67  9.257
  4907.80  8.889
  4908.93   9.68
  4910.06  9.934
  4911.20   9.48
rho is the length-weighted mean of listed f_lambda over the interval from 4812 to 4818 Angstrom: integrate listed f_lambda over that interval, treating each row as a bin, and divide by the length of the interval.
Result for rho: 9.2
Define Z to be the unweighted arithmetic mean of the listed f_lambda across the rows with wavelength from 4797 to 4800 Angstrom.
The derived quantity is 9.81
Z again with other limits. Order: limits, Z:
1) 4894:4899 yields 9.15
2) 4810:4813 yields 9.32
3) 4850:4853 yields 9.07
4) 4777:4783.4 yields 9.25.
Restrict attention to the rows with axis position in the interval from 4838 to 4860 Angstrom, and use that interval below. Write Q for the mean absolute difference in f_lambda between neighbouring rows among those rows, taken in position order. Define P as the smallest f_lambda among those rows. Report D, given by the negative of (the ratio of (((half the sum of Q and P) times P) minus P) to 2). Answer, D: -8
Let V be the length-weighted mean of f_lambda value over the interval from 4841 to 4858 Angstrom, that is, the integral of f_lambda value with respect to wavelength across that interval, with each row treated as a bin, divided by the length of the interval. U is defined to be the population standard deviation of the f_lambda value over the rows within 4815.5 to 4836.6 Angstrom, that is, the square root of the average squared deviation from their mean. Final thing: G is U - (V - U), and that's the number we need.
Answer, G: -8.1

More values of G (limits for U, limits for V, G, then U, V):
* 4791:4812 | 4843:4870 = -7.5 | 0.383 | 8.22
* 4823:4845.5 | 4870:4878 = -8.0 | 0.380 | 8.75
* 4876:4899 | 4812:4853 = -8.5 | 0.310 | 9.16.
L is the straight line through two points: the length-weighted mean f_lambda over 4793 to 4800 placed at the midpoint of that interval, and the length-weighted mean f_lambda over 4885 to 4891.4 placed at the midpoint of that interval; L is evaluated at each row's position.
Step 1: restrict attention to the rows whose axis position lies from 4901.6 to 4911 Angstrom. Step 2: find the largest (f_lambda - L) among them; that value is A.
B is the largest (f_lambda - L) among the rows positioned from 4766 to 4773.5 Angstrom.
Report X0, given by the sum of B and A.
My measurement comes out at 0.59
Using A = 0.8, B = -0.20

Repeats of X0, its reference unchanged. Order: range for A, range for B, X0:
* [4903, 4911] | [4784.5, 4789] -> 0.77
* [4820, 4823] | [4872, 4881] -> 0.25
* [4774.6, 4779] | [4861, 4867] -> -1.05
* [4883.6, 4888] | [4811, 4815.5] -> 0.36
